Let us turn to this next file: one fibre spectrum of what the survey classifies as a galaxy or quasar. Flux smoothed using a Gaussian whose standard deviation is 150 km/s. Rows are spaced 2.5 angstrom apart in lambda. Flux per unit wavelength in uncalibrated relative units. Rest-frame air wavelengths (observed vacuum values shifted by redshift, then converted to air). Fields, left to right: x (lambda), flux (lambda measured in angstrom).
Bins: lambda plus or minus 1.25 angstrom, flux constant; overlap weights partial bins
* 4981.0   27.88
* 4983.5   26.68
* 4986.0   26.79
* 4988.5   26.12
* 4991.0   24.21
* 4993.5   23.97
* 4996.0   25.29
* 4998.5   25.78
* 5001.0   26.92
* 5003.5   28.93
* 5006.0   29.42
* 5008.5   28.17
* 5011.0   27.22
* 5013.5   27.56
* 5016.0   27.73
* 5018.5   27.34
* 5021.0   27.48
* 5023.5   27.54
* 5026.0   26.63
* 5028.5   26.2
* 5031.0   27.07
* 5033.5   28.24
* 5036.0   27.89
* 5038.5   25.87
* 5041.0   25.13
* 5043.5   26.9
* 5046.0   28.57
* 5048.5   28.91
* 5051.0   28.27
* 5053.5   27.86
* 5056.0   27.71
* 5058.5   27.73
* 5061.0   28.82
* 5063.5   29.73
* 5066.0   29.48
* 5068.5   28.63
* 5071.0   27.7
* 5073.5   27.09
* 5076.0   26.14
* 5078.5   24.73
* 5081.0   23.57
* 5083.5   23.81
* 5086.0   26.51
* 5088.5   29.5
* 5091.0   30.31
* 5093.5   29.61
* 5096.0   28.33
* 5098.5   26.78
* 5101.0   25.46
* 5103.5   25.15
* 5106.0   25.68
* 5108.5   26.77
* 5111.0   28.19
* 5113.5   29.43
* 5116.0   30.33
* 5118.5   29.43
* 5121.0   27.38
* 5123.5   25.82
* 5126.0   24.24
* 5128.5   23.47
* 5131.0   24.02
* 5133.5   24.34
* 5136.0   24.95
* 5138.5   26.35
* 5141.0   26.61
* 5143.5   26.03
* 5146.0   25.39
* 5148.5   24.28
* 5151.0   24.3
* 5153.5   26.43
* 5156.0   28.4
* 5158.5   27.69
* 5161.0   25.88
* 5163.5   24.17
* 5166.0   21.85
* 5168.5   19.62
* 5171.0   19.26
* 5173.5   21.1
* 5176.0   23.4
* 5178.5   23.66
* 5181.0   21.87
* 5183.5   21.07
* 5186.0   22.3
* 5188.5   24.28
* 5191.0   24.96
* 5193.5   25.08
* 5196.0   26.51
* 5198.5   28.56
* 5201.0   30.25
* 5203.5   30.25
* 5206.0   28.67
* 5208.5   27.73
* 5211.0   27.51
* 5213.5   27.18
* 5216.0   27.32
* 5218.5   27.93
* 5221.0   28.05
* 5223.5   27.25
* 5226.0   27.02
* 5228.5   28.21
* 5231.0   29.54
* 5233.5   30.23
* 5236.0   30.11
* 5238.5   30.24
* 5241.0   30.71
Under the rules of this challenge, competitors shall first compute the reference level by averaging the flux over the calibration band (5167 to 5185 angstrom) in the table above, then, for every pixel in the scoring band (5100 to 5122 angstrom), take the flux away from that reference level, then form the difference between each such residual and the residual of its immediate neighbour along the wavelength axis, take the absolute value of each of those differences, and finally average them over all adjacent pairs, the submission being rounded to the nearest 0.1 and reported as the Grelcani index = 1.1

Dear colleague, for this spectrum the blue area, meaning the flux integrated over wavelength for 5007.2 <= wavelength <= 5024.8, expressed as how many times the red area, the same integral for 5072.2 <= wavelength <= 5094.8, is 0.8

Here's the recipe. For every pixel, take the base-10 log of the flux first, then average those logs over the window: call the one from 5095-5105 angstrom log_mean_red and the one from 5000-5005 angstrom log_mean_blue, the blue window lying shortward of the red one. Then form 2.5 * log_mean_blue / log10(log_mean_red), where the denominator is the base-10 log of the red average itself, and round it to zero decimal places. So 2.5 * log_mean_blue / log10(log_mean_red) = 24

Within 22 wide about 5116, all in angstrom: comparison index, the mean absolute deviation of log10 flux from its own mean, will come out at 0.026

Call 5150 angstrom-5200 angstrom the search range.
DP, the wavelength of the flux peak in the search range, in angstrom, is 5198.5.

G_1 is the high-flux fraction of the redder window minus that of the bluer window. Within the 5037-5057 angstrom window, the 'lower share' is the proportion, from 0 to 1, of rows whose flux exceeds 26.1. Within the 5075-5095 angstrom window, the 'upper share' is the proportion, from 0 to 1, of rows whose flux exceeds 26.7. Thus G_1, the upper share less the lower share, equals -0.4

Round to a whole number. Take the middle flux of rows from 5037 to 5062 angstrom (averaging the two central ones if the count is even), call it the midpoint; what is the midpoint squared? 773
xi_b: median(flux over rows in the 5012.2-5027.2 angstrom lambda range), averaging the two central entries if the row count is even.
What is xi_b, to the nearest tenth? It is 27.5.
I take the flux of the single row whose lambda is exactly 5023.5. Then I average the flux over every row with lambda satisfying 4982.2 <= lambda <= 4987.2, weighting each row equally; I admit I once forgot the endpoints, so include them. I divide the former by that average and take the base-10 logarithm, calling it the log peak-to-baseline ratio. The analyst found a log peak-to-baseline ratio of 0.01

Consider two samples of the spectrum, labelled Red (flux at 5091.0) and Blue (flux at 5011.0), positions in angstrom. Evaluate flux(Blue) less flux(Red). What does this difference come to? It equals -3.1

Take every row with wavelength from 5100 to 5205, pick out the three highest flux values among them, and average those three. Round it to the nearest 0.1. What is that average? 30.3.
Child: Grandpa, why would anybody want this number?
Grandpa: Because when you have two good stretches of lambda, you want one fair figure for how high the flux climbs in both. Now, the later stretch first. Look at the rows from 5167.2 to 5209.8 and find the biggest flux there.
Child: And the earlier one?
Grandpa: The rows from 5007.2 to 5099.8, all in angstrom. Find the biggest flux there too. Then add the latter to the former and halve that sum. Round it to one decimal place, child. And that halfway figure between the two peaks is 30.3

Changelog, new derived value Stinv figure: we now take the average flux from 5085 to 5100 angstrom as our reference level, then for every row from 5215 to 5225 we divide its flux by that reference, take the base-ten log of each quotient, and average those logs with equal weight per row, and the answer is -0.013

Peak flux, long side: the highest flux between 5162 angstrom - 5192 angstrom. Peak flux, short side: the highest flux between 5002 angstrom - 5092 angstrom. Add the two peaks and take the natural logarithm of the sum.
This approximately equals 4.01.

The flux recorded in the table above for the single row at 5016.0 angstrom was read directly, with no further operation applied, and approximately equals 27.73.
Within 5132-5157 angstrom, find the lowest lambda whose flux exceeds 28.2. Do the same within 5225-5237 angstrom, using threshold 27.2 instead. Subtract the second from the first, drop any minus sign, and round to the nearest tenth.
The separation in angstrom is 72.5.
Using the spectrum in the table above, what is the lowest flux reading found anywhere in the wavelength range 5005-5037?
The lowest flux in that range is 26.2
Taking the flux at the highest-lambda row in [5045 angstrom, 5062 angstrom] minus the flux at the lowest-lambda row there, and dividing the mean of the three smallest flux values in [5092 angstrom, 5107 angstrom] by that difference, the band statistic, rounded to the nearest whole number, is 102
